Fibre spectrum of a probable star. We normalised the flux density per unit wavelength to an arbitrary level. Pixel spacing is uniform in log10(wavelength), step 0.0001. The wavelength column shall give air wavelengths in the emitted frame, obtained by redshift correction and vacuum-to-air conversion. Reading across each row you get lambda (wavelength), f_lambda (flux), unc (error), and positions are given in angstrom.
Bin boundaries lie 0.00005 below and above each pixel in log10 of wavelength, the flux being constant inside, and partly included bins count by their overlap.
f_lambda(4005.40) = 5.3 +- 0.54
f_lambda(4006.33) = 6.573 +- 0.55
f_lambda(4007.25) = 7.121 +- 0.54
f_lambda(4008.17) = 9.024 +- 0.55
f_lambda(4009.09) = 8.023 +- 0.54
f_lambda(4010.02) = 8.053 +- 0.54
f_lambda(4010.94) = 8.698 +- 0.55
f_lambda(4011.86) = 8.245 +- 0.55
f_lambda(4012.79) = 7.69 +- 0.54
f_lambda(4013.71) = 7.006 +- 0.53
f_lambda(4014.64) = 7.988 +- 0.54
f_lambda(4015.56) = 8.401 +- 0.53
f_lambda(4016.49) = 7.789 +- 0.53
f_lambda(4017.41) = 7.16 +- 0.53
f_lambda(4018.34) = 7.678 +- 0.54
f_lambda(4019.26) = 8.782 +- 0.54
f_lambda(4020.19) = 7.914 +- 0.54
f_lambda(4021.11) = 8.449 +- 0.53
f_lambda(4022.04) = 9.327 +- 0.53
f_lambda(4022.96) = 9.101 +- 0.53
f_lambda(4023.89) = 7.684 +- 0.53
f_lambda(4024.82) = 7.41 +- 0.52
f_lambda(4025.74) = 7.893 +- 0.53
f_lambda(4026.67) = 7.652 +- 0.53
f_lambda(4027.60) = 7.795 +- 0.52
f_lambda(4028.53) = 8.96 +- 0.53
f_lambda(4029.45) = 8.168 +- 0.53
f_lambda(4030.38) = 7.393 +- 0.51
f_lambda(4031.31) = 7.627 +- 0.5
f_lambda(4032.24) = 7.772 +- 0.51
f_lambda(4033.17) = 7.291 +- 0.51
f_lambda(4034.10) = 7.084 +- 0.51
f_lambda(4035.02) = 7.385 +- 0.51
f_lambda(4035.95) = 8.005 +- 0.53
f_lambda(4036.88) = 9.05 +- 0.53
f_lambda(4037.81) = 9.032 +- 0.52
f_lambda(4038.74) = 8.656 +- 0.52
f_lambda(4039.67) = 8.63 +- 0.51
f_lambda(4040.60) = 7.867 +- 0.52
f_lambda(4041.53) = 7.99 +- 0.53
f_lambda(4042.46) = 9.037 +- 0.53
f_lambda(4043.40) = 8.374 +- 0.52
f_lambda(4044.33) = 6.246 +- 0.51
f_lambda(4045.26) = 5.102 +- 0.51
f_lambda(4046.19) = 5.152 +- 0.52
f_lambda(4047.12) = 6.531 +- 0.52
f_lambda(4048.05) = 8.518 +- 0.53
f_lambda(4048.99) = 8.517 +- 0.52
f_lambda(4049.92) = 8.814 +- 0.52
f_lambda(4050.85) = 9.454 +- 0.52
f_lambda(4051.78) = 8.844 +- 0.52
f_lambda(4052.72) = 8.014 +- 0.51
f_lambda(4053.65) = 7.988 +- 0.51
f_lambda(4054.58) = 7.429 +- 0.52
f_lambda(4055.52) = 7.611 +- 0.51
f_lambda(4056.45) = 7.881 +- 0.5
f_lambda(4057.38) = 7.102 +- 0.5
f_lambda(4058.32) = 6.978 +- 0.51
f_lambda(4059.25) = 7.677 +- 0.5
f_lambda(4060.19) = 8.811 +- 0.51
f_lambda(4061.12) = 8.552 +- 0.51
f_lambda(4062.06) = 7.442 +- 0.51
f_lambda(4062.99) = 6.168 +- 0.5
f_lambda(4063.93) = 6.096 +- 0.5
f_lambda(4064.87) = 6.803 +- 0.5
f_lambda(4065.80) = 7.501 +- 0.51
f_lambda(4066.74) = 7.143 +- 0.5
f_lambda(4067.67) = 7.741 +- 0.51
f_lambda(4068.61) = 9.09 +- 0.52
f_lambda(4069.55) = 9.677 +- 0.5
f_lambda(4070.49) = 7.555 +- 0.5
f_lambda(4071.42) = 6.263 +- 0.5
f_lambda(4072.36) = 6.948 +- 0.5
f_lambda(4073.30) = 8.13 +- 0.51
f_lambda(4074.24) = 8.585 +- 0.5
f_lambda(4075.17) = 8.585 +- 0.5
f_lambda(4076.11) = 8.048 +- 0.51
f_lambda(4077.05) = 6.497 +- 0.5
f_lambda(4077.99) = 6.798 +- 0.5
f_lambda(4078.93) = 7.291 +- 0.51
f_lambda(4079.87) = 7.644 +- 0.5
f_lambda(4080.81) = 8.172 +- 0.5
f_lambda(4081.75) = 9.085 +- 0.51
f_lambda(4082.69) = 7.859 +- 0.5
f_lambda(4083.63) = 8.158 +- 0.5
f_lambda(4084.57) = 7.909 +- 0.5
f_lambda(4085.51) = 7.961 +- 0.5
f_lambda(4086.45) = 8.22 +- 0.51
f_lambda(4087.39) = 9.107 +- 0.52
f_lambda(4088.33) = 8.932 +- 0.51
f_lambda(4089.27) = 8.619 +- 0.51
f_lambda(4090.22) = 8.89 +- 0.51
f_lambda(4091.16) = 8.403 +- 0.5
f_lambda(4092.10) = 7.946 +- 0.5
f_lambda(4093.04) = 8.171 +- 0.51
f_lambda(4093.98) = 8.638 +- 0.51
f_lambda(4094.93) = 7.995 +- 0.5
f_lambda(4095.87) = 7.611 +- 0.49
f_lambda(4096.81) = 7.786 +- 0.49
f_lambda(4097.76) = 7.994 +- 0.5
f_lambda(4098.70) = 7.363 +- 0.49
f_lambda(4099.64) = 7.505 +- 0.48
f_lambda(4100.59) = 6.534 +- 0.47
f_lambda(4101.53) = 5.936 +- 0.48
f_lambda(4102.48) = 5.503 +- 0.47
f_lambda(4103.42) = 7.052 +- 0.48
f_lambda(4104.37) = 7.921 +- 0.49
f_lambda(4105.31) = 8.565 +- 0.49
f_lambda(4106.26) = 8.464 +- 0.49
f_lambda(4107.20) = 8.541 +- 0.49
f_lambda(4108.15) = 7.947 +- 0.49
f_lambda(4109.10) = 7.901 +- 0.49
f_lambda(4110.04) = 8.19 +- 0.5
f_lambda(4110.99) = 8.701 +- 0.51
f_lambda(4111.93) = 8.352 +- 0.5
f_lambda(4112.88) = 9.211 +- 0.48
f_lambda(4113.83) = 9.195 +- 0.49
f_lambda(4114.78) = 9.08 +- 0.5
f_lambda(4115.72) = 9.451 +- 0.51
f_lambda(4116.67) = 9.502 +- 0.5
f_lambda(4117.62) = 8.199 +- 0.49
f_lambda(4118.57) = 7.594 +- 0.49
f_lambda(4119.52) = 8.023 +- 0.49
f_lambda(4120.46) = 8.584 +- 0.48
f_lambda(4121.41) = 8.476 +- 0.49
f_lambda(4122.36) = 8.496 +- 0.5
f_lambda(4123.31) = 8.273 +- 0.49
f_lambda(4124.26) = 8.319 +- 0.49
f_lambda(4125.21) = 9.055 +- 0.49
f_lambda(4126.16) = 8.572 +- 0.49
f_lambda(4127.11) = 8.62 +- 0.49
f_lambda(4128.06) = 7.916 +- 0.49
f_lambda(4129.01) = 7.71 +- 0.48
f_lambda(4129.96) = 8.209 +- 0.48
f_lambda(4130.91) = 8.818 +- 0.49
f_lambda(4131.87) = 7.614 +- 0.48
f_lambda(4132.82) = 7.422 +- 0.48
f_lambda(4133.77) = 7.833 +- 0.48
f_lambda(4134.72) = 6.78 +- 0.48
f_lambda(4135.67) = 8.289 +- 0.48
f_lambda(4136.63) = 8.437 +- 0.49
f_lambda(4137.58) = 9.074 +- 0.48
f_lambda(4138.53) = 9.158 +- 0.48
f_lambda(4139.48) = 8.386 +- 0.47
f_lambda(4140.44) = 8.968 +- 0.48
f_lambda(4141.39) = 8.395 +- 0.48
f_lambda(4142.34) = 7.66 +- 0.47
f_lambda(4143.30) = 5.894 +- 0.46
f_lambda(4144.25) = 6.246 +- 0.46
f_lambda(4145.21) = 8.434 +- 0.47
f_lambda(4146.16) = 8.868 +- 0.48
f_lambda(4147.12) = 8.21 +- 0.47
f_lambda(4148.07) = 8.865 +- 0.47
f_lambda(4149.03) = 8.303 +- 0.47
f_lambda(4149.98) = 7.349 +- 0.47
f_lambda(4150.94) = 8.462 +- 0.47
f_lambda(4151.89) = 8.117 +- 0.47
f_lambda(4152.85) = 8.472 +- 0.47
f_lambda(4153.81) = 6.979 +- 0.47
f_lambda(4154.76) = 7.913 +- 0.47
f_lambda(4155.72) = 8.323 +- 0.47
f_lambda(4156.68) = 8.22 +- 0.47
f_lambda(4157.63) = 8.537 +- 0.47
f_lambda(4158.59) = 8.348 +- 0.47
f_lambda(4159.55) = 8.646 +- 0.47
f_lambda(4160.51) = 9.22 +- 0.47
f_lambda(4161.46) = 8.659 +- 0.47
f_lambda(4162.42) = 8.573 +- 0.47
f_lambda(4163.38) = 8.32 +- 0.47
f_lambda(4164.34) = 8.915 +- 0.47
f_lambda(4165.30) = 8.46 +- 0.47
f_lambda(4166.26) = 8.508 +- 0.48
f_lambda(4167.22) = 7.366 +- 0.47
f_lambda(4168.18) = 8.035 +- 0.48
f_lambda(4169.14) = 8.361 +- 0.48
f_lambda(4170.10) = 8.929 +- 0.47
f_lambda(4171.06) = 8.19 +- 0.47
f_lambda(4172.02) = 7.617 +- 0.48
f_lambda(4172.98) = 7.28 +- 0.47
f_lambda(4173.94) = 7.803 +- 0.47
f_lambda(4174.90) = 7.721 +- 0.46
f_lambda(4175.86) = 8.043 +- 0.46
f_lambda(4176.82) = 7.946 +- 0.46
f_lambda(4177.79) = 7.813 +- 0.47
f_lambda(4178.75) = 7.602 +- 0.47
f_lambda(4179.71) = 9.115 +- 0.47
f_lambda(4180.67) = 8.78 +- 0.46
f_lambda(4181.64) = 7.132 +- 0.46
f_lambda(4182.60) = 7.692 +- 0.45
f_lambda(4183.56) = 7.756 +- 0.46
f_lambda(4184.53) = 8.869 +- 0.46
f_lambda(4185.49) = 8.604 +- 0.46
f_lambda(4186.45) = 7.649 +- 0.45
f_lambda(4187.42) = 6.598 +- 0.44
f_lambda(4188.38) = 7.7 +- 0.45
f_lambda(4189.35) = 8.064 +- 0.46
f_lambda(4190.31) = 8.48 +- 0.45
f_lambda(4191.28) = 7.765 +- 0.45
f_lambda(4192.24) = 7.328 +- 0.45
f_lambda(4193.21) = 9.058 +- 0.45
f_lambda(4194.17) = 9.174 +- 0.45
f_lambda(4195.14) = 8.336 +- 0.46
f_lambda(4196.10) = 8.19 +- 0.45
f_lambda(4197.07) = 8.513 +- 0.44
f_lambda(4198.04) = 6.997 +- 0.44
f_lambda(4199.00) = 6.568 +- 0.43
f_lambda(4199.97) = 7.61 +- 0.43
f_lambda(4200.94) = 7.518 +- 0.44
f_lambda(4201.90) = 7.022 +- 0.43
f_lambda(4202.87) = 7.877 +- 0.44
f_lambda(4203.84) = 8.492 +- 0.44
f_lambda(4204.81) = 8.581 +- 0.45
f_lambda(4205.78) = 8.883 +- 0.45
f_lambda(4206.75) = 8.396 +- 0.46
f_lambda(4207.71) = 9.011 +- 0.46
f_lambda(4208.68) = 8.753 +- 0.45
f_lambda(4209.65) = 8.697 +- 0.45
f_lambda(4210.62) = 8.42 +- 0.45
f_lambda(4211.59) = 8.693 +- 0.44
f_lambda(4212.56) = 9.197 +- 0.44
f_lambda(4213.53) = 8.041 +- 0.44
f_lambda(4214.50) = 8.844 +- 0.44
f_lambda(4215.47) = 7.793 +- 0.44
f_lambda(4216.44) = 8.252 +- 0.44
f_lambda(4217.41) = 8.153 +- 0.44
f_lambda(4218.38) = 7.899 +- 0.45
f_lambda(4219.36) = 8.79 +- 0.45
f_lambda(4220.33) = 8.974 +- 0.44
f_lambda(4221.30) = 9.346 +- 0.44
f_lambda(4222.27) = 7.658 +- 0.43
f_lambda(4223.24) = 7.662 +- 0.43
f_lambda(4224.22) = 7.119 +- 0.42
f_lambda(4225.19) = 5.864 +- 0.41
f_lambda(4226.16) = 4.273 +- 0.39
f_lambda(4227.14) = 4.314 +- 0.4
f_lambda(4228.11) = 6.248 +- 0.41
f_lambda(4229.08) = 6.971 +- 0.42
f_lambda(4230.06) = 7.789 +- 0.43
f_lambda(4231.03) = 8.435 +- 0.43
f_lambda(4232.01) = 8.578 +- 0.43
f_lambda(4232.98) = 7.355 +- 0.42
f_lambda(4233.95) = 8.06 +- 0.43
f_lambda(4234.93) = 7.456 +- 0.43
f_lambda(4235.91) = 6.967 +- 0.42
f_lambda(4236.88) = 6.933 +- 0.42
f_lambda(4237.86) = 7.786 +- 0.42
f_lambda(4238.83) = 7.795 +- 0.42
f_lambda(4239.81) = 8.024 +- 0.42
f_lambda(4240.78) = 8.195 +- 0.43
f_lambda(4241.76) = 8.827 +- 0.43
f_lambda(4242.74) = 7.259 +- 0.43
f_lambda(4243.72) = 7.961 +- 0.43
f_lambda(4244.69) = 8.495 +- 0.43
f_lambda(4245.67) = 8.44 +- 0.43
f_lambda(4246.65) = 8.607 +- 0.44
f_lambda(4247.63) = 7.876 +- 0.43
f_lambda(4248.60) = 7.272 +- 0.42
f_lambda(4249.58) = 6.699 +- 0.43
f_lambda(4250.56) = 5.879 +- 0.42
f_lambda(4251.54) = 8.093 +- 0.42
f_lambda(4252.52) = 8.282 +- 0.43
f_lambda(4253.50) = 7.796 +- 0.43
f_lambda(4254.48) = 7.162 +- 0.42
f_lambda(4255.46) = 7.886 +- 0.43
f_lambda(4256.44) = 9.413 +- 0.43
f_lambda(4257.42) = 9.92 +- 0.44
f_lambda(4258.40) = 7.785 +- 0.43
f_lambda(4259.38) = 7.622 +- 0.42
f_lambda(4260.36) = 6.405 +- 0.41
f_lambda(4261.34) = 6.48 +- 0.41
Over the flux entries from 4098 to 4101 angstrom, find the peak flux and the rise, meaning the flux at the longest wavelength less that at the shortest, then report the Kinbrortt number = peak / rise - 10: -19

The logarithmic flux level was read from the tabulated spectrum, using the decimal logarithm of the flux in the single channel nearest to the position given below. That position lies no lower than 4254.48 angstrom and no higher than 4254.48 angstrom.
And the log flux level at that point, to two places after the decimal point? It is 0.86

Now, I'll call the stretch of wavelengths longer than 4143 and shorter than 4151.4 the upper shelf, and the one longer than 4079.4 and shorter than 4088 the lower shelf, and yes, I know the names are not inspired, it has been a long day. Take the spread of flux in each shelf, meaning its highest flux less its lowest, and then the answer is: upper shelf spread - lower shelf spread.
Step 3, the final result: 1.5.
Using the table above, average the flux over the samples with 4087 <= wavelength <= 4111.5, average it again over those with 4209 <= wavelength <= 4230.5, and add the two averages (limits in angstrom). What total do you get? 15.6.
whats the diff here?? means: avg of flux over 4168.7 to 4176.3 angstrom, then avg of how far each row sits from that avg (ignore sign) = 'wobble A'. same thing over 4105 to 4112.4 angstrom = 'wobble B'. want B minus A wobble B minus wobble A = -0.1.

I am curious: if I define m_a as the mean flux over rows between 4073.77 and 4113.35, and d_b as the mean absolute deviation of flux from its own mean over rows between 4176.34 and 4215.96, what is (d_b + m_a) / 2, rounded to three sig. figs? 4.28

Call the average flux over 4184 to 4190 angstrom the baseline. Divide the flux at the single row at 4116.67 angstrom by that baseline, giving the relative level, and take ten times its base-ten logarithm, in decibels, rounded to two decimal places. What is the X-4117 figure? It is 0.79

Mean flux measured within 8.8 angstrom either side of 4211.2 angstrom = 8.49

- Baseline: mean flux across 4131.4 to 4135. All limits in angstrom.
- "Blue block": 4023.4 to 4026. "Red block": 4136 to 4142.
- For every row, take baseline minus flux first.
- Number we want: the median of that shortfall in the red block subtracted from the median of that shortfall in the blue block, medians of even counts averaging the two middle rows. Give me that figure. 1.0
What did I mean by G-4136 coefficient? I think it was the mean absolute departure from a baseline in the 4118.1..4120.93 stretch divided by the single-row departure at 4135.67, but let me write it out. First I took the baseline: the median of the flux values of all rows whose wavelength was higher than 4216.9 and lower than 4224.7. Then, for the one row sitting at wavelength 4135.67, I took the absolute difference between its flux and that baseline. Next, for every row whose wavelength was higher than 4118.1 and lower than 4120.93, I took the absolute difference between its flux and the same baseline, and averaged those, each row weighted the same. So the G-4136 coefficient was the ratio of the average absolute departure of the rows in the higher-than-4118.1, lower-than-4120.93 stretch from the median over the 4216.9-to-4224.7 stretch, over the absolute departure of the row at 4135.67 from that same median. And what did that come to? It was 1.3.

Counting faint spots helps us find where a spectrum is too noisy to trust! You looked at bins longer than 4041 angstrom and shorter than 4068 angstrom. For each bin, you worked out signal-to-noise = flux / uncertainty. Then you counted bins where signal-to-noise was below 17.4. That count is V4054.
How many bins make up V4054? 28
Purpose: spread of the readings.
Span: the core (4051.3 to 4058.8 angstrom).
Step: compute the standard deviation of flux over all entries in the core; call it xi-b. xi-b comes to 0.6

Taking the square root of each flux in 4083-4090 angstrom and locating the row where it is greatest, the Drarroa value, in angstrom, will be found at 4087.39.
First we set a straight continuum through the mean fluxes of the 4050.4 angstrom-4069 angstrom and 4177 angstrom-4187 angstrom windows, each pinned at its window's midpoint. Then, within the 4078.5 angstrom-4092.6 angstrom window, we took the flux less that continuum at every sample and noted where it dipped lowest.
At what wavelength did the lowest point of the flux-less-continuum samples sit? 4078.93 angstrom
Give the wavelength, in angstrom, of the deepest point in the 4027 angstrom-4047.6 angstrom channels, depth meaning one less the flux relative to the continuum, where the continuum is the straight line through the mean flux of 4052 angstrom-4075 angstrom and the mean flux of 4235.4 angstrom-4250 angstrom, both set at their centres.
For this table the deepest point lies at 4045.26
